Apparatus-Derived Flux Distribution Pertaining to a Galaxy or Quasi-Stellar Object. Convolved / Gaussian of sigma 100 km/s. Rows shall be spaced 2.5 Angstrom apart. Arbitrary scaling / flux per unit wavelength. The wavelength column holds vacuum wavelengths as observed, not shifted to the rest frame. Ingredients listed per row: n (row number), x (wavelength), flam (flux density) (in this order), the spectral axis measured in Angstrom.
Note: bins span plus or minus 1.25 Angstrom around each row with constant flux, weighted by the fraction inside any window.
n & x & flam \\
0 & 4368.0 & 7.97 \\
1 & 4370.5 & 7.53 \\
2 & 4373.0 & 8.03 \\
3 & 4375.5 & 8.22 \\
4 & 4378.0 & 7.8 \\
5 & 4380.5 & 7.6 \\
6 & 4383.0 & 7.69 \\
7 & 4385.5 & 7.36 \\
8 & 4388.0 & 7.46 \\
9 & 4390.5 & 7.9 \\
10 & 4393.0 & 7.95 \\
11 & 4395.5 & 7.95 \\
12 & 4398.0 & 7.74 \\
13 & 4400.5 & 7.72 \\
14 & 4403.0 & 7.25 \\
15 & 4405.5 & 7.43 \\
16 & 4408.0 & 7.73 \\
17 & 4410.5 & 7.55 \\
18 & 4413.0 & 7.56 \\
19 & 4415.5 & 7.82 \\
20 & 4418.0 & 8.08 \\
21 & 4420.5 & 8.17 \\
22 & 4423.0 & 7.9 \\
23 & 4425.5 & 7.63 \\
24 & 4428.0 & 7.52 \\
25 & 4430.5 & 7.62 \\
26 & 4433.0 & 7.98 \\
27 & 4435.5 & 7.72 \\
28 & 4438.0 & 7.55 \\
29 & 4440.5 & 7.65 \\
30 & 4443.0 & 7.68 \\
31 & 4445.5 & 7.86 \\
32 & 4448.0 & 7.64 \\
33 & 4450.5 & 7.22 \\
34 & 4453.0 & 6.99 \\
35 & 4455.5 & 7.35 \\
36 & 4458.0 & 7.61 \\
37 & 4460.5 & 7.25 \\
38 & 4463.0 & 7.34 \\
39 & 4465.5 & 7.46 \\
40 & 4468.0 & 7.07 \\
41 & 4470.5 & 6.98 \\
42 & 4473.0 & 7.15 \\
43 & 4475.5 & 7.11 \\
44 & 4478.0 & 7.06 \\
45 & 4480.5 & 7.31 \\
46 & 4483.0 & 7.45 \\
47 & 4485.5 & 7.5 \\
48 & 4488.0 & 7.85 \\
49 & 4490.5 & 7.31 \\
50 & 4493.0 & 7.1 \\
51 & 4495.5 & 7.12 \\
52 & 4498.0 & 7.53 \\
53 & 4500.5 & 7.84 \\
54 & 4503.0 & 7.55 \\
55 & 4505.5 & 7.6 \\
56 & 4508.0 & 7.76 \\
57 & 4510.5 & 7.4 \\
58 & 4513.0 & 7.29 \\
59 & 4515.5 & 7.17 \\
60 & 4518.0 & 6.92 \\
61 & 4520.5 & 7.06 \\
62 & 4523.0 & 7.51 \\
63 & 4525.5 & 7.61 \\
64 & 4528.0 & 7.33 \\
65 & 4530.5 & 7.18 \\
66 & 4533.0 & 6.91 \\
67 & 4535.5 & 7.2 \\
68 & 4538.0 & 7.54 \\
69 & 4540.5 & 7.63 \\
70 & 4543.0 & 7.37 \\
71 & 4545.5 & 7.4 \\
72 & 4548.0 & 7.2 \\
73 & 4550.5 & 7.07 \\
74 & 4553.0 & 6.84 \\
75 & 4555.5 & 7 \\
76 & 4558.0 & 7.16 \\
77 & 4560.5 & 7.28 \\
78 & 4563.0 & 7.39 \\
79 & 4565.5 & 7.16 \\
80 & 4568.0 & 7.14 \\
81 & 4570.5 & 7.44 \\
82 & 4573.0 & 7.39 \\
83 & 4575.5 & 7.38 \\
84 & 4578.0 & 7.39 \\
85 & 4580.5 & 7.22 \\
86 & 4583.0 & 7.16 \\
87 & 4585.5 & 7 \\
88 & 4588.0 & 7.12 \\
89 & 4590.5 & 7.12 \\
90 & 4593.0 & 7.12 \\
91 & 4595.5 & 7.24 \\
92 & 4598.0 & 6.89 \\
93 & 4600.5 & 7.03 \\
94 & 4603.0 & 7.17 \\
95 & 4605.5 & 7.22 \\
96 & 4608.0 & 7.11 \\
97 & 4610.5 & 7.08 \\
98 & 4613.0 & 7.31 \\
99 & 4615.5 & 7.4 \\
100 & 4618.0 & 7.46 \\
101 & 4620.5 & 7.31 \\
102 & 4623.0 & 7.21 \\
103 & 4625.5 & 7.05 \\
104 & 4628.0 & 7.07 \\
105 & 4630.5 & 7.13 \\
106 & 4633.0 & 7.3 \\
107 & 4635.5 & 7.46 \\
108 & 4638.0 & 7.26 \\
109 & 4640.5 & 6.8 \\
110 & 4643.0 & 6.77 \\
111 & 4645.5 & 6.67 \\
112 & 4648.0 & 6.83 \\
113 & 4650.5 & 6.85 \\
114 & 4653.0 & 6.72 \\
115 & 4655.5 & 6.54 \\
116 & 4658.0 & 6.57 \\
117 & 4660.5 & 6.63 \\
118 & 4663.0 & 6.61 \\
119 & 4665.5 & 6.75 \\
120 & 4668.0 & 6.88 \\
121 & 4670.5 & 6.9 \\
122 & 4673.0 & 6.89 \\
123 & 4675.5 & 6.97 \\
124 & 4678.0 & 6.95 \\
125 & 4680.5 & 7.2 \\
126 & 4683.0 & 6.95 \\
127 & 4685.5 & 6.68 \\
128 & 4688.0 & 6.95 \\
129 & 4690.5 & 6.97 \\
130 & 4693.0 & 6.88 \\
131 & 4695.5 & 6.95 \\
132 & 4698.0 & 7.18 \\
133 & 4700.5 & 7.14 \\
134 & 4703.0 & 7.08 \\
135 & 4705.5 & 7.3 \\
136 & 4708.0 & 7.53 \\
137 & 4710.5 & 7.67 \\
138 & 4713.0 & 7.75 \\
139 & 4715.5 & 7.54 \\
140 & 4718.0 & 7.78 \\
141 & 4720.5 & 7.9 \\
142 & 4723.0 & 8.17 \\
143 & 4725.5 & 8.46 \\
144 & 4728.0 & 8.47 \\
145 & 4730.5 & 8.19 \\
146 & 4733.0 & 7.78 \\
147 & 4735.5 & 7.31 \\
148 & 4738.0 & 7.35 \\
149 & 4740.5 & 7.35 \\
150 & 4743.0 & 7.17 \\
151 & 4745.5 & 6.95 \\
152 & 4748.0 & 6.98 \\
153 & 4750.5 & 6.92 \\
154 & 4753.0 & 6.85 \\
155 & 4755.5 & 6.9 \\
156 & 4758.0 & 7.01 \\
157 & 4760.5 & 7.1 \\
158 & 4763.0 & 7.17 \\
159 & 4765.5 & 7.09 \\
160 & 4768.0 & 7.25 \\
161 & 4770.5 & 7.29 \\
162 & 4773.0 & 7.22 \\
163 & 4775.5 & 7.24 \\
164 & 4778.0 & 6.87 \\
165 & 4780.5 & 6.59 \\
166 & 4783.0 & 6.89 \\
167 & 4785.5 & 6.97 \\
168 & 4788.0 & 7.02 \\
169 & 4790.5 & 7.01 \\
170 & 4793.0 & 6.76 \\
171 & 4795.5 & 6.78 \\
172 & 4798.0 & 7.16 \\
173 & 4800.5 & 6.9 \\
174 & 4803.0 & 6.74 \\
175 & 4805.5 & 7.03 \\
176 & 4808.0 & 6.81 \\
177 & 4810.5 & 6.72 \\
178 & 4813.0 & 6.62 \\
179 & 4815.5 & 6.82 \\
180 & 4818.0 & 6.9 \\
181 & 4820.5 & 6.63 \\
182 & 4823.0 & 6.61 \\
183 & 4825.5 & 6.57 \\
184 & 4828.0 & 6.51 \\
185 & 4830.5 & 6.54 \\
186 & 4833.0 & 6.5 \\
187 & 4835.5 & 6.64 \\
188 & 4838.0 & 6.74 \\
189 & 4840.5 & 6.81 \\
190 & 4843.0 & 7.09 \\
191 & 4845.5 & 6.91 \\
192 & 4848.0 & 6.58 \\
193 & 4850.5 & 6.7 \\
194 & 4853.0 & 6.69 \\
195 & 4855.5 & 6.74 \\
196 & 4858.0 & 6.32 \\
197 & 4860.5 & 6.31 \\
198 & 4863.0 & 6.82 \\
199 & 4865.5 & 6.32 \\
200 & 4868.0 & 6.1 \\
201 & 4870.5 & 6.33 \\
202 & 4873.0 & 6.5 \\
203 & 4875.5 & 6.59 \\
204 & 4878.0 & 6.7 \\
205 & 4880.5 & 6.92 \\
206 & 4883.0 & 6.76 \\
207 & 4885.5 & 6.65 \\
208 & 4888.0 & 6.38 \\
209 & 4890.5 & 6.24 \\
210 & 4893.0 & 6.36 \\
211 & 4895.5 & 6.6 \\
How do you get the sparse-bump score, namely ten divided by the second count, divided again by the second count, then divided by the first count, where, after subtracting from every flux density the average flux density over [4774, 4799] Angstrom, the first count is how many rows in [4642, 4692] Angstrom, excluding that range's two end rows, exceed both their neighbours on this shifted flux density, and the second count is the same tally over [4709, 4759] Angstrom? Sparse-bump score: 0.22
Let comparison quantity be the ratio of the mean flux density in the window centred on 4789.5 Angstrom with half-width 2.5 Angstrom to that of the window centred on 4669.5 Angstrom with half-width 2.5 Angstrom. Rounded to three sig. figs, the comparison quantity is 1.02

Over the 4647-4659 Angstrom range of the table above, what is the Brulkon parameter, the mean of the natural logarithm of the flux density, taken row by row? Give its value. 1.90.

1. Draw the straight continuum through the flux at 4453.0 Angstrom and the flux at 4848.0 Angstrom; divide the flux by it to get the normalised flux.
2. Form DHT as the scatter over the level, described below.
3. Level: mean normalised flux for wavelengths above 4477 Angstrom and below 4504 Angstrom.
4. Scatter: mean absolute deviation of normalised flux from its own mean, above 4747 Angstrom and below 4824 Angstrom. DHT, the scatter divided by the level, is 0.0214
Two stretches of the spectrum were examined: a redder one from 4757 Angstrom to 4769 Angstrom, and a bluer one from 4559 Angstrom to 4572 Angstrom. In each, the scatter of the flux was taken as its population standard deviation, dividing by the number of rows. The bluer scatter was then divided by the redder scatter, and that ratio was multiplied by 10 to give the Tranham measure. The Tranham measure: 15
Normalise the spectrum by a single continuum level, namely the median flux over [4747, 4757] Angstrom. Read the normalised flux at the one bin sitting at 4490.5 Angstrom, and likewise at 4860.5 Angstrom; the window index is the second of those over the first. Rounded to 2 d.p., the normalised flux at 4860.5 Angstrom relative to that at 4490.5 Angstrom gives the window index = 0.86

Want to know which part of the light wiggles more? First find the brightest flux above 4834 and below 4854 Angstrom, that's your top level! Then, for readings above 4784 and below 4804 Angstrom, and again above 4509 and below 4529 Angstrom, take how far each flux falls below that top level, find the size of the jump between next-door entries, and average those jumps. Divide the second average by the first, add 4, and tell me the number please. 5.28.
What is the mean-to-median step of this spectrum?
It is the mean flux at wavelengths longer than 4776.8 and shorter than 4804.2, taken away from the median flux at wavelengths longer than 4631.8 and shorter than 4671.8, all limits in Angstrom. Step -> -0.1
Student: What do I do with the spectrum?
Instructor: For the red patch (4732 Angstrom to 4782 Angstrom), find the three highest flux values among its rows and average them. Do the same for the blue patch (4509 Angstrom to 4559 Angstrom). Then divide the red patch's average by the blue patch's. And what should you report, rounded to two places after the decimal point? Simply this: 0.99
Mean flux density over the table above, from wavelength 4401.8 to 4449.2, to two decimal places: 7.70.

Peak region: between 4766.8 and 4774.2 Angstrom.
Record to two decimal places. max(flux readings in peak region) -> 7.29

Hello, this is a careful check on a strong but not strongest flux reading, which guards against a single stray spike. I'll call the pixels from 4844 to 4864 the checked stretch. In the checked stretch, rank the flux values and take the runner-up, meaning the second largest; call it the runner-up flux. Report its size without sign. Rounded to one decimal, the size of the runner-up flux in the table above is 6.8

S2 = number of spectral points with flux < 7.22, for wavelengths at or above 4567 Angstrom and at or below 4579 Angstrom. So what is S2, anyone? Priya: 1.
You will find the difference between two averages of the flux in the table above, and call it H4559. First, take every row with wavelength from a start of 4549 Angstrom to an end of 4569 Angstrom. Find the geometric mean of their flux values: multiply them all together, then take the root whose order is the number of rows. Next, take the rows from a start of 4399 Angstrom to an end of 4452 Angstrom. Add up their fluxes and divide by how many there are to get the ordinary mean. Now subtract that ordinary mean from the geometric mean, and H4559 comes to -0.55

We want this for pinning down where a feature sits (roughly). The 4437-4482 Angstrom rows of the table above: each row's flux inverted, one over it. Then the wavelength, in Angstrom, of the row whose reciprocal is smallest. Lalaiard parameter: 4445.5 Angstrom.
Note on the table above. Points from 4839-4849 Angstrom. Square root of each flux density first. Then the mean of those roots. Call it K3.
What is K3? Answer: 2.62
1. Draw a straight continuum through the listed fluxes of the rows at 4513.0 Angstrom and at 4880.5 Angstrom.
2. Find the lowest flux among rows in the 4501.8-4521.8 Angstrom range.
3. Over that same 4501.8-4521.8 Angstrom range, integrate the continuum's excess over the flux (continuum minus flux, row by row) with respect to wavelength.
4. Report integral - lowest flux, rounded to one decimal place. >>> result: -8.0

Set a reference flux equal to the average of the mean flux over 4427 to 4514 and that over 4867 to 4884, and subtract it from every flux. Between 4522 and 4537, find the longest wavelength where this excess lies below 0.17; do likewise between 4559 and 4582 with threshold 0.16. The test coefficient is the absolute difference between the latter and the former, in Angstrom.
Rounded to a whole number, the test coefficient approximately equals 35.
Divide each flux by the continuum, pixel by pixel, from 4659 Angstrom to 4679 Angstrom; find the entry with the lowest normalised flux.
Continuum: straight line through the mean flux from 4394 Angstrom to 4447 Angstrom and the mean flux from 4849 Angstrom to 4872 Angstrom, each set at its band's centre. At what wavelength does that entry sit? 4663.0 Angstrom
